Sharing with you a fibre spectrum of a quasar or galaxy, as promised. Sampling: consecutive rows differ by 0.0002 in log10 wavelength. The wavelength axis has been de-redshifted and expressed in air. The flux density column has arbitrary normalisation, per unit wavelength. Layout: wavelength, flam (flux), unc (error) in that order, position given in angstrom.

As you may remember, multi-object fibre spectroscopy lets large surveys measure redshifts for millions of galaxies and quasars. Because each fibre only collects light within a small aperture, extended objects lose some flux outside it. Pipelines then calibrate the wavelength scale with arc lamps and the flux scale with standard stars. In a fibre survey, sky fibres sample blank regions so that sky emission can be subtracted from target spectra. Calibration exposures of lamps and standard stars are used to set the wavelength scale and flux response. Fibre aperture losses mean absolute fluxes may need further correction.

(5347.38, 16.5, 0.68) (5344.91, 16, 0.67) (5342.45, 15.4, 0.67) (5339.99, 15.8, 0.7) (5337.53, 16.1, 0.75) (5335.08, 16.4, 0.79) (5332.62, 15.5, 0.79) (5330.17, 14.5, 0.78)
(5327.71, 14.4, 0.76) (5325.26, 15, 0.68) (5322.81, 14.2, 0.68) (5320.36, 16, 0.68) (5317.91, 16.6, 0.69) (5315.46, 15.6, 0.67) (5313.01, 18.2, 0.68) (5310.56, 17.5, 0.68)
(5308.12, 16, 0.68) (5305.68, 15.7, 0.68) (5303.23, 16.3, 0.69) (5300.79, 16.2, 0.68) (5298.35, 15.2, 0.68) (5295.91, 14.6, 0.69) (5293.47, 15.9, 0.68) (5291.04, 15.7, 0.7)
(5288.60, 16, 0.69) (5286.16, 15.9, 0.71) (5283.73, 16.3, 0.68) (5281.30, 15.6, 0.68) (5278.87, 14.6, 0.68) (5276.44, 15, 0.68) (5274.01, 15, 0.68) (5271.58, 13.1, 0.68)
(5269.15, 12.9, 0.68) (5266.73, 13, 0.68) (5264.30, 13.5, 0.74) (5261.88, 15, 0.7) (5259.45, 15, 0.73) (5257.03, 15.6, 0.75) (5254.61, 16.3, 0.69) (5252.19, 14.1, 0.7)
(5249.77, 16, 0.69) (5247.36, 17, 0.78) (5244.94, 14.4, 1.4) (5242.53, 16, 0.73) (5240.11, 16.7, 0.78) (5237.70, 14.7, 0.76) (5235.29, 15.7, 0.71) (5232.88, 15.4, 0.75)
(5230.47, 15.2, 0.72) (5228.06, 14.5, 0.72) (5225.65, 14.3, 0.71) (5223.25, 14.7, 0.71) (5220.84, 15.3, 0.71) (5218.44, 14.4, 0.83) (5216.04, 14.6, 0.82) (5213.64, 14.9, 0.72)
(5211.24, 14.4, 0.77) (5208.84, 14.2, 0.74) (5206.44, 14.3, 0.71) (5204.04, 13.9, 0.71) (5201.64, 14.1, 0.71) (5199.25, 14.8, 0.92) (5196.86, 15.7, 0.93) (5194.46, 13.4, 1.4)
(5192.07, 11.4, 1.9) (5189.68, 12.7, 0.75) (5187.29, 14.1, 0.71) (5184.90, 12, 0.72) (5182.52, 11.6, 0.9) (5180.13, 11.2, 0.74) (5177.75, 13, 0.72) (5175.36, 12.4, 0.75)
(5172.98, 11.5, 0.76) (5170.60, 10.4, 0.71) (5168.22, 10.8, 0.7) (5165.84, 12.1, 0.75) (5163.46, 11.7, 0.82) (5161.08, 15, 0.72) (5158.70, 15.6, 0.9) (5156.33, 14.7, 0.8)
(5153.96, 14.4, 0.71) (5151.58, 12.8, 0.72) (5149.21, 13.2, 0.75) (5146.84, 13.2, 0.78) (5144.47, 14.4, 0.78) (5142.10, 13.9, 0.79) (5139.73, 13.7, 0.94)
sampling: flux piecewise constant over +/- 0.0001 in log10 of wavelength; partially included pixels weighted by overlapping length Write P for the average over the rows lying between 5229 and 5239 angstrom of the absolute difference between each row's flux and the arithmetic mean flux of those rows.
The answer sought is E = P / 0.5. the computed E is 0.60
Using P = 0.3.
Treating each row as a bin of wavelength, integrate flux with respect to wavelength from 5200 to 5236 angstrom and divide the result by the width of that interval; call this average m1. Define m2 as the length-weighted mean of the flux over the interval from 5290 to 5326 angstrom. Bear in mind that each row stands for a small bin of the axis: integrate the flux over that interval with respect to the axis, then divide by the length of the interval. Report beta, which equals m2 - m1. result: 1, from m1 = 14.6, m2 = 15.9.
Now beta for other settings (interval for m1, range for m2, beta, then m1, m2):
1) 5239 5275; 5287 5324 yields 1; 14.9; 16.0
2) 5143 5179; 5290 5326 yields 3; 13.0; 15.9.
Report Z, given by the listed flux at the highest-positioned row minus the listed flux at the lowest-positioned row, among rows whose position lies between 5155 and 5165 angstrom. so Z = -3.0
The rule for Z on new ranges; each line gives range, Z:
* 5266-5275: 2.0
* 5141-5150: -0.7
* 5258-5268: -2.0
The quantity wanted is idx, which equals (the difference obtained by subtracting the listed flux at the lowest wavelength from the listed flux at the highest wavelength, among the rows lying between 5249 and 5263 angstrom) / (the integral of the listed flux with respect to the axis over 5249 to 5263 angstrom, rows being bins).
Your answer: -0.005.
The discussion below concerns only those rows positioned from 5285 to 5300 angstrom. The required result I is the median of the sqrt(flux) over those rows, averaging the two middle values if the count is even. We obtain 3.97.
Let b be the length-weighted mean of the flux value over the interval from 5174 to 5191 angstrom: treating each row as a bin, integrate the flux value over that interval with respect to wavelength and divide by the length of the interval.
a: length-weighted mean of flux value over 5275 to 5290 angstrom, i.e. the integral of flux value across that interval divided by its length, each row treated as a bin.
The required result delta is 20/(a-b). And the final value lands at 6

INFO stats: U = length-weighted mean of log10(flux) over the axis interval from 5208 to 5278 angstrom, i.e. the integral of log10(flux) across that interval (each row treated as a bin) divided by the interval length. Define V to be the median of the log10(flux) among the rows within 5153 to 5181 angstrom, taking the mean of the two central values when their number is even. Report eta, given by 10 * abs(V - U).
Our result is 0.83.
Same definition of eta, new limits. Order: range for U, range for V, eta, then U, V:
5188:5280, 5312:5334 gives 0.27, 1.16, 1.19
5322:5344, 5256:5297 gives 0.08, 1.18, 1.18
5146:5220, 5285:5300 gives 0.77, 1.12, 1.20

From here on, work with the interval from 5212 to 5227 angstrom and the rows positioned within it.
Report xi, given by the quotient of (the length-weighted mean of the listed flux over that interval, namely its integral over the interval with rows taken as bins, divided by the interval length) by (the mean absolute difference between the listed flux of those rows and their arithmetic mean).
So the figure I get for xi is 55.1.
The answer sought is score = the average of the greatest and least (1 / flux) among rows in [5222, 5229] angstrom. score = 0.069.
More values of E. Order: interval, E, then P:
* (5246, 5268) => 2.08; 1.0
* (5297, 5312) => 1.03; 0.5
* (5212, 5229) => 0.51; 0.3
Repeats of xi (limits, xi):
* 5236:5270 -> 14.0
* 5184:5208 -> 13.5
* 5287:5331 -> 20.6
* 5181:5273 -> 14.7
